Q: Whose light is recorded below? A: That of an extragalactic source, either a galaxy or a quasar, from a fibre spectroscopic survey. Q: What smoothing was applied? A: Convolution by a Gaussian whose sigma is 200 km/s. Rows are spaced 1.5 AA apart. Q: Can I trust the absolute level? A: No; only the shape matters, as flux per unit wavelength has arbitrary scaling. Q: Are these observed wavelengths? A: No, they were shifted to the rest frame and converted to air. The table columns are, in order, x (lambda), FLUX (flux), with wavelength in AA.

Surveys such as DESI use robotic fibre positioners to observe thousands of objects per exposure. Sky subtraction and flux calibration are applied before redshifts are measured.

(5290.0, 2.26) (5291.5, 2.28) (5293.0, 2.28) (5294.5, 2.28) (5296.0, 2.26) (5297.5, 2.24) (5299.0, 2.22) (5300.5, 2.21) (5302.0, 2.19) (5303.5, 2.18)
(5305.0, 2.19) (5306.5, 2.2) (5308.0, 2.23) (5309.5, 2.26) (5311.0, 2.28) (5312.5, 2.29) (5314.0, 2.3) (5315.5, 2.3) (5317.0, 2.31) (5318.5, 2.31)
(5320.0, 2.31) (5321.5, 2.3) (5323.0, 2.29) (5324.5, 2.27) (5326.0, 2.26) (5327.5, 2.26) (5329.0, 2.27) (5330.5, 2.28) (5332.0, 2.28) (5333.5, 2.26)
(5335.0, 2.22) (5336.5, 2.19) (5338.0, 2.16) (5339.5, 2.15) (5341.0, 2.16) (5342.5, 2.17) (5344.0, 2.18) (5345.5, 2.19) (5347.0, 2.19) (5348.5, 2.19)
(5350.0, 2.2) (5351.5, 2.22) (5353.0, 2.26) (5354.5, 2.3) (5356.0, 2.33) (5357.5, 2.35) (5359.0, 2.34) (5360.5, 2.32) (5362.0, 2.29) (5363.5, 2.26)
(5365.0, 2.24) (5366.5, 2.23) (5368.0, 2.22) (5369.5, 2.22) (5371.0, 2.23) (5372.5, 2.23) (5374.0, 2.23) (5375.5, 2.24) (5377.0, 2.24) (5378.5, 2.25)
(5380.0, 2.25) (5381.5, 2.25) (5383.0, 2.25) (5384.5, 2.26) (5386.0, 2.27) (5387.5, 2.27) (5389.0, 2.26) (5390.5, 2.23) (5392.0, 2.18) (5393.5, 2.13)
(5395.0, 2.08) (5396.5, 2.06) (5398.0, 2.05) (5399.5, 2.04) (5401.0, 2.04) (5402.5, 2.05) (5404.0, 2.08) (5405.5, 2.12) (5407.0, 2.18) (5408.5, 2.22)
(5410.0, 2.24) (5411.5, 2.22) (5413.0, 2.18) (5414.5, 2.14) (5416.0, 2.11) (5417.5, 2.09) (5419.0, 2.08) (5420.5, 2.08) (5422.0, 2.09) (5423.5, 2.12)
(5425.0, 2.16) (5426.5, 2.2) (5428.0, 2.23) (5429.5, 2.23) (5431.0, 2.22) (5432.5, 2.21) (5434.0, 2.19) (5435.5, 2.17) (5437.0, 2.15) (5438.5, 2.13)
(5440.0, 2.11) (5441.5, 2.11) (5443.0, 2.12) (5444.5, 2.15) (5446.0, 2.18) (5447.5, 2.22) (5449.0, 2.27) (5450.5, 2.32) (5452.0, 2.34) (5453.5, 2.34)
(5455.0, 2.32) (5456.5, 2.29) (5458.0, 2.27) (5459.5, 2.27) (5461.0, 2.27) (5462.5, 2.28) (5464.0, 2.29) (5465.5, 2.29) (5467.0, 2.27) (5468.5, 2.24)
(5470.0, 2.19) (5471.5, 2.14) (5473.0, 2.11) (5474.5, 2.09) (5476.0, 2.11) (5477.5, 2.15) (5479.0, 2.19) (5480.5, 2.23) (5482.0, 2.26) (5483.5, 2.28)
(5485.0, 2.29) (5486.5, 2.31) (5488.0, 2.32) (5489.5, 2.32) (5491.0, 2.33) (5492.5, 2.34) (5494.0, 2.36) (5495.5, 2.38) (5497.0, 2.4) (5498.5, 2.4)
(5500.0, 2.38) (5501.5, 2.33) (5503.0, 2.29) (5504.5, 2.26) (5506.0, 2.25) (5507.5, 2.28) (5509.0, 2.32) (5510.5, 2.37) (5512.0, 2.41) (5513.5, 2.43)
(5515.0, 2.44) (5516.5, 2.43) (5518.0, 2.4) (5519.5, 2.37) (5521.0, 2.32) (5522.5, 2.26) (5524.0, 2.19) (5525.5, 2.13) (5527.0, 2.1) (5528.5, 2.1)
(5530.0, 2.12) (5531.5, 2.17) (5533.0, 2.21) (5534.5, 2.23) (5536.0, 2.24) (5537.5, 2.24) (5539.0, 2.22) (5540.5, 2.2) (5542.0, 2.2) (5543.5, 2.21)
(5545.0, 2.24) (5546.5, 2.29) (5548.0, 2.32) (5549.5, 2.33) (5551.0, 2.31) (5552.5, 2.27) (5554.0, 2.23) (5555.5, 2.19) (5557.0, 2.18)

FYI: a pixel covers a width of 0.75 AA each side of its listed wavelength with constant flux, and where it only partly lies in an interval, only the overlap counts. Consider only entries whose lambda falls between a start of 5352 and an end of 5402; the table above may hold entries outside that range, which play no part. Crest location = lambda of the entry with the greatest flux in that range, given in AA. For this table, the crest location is 5357.5 AA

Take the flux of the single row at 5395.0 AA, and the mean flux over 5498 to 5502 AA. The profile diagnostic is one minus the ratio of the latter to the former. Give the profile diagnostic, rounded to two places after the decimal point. -0.14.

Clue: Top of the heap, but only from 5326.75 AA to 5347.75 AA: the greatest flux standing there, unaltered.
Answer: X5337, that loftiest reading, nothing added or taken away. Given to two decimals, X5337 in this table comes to 2.28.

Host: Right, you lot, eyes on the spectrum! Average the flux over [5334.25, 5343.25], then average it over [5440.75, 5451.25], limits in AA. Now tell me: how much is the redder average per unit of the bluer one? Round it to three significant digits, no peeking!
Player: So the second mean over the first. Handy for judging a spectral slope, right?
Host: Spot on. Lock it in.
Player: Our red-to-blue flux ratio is 1.01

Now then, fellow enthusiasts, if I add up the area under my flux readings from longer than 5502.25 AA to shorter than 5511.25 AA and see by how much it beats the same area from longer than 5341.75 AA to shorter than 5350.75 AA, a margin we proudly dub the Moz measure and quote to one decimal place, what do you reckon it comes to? 1.0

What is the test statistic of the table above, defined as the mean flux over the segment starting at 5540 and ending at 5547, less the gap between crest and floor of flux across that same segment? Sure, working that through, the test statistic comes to 2.14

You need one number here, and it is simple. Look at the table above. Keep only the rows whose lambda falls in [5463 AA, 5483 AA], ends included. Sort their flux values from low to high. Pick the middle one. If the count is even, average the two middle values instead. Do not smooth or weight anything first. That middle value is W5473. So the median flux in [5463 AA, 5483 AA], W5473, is 2.19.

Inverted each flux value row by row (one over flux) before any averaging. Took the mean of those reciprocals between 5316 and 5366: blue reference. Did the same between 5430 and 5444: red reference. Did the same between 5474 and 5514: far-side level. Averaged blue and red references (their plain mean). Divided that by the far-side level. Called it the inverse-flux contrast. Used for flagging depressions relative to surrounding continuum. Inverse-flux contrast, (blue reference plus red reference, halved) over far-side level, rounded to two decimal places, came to 1.04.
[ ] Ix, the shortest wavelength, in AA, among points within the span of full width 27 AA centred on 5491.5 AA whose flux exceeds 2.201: 5480.5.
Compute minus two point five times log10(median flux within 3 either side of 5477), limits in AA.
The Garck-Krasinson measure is -0.82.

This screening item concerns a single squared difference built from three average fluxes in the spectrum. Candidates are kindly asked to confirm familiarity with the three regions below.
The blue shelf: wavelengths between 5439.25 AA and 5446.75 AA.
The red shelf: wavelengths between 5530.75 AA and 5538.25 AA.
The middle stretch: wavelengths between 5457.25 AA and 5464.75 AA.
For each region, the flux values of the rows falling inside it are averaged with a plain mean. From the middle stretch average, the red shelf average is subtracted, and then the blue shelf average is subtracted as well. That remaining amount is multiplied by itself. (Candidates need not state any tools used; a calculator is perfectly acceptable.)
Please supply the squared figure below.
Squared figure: 4.31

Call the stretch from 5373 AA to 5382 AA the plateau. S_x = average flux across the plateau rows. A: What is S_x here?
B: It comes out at 2.24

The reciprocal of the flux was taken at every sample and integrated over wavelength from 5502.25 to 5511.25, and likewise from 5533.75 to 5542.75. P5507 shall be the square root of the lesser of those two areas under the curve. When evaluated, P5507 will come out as 1.98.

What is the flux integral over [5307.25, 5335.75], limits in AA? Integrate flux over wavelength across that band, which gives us 64.9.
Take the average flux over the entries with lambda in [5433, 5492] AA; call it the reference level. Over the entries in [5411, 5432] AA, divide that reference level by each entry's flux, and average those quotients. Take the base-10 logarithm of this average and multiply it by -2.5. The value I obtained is -0.04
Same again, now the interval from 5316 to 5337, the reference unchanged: 0.02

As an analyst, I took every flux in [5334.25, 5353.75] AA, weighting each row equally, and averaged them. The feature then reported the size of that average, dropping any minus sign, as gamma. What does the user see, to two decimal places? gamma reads 2.19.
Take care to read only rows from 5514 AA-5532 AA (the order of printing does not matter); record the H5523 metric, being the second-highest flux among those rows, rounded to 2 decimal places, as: 2.43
